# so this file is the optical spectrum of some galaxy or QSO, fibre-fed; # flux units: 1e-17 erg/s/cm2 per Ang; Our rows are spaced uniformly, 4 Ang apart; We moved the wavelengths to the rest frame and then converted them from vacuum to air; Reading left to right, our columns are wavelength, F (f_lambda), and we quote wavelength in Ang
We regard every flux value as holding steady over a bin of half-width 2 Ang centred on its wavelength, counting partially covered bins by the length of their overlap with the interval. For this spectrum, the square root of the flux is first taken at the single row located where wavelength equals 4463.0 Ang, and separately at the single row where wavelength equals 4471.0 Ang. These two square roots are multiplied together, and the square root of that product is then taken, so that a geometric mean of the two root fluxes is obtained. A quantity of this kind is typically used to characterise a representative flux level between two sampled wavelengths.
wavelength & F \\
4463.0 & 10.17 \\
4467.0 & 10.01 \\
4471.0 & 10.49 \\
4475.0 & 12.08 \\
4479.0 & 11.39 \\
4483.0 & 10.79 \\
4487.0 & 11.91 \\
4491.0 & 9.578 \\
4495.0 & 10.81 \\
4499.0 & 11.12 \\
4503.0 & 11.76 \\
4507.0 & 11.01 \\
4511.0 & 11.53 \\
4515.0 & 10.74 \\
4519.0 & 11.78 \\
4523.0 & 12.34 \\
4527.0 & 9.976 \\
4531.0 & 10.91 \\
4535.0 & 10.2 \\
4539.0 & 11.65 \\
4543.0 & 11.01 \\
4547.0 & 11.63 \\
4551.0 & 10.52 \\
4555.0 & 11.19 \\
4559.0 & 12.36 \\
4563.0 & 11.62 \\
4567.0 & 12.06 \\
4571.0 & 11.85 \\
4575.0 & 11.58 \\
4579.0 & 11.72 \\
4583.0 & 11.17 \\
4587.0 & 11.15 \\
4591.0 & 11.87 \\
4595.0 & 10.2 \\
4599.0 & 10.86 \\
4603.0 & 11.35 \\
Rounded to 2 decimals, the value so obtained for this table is 3.21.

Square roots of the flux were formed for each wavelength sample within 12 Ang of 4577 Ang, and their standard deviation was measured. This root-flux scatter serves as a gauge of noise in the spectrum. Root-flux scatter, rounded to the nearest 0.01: 0.05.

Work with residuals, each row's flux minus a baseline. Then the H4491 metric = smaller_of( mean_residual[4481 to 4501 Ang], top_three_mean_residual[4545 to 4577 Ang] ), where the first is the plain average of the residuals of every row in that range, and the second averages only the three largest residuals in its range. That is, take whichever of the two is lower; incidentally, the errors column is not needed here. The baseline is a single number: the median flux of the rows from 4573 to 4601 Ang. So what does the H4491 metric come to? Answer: -0.33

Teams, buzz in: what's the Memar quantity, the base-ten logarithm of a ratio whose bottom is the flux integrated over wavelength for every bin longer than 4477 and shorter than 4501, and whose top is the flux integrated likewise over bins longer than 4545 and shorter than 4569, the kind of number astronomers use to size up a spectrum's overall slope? 0.024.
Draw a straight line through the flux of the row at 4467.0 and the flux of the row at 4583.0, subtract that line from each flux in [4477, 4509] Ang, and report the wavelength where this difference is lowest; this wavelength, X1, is 4491.0 Ang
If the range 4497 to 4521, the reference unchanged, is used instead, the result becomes 4515.0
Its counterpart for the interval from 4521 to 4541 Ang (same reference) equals 4527.0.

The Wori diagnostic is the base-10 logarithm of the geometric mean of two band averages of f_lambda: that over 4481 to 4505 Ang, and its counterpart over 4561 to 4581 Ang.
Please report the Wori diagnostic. 1.06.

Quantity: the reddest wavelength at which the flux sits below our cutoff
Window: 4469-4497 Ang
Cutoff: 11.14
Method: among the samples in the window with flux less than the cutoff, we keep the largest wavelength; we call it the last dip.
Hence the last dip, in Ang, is 4495.0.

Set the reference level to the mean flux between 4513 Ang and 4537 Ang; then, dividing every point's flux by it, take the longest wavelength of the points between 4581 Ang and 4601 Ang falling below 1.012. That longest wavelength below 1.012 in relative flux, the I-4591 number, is 4599.0 Ang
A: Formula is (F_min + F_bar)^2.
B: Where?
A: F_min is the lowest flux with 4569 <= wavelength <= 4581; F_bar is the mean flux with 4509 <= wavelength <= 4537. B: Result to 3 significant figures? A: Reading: 513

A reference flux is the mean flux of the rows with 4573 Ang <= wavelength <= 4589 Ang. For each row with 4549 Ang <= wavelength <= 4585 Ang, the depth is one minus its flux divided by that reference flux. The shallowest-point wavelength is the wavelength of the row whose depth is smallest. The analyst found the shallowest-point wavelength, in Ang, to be 4559.0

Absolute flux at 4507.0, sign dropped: 11.01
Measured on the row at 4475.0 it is 12.08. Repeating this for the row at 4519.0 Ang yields 11.78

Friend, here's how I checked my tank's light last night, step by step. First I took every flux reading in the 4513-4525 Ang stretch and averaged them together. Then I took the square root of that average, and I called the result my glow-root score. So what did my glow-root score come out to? 3.41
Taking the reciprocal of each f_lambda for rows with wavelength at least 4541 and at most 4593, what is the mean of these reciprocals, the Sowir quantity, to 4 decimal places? 0.0870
